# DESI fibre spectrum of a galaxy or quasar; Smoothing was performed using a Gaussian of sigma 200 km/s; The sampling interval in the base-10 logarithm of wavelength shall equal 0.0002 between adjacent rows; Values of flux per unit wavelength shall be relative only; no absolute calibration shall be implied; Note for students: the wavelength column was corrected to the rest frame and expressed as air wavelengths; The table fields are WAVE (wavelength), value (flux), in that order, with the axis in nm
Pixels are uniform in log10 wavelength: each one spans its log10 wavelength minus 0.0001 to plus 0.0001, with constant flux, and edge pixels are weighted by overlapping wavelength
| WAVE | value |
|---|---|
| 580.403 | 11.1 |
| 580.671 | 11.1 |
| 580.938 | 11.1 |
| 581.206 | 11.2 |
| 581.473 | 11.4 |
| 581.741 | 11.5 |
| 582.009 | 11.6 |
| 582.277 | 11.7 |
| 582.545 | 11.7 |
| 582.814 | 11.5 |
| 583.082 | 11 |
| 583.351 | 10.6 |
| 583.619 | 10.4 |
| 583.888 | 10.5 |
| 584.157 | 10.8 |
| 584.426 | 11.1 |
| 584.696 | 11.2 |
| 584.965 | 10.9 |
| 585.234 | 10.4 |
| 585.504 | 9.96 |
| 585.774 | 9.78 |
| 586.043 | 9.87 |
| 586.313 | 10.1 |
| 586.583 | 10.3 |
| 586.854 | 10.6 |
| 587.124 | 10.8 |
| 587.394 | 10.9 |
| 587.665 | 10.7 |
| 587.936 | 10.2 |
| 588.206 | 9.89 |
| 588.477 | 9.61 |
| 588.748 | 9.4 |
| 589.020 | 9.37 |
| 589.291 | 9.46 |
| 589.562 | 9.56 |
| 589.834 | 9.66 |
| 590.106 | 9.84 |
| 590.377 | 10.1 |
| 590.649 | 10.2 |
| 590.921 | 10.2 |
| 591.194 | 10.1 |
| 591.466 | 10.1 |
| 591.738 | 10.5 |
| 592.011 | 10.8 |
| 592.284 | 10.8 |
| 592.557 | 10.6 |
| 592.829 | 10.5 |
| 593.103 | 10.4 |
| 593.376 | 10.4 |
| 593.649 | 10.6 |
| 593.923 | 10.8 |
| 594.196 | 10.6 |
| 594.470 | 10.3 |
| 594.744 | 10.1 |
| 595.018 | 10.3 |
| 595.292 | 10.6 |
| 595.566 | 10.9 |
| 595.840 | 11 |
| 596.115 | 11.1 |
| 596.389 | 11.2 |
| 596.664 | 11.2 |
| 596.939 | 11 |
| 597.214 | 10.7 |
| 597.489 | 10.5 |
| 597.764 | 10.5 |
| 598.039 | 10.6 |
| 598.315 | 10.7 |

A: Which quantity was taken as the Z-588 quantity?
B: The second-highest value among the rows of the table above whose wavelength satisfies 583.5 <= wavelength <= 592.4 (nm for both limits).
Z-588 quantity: 11.1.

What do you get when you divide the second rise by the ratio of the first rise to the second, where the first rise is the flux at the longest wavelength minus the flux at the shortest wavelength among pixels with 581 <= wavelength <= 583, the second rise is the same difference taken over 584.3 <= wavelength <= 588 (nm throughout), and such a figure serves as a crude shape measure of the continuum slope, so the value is 2.70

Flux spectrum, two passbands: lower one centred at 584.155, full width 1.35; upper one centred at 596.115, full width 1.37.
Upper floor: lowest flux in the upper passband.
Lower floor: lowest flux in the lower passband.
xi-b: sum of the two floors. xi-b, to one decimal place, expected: 21.3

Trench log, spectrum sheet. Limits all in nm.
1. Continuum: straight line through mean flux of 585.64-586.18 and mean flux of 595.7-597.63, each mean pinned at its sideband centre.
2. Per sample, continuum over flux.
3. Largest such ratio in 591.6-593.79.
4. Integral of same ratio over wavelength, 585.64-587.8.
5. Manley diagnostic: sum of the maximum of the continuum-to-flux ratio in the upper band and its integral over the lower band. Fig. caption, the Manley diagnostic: 3.09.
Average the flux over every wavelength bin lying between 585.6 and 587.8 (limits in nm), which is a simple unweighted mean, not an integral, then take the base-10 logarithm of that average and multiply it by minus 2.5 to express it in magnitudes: -2.54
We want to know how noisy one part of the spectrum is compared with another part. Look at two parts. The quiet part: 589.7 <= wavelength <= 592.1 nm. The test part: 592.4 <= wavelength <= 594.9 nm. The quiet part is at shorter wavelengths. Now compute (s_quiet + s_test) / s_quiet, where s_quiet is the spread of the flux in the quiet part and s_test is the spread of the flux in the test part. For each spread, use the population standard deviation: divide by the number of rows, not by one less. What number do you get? 1.61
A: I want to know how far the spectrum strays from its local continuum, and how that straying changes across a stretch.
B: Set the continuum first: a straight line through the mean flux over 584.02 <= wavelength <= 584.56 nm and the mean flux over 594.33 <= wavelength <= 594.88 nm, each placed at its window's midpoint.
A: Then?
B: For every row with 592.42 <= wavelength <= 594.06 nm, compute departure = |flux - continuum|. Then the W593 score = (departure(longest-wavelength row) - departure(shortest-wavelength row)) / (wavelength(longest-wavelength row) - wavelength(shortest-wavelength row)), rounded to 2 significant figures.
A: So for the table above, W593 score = 0.22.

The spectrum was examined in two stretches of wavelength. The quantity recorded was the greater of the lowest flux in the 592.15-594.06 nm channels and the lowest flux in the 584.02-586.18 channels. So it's 10.4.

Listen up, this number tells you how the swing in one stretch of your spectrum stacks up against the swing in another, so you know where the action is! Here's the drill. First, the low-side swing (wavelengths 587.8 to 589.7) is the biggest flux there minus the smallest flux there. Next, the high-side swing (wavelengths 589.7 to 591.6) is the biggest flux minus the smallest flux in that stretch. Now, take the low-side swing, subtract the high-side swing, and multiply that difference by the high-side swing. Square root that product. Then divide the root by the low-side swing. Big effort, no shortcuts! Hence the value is 0.477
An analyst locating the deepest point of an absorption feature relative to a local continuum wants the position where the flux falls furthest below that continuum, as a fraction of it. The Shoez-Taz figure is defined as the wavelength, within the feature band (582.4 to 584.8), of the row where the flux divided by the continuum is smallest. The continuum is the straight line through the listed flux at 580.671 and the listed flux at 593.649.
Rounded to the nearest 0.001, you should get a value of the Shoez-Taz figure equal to 583.619 nm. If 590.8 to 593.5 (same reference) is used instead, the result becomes 591.194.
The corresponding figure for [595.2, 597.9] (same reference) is 597.489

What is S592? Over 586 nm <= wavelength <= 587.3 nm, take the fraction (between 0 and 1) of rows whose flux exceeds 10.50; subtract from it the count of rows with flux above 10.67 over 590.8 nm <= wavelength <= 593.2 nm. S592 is -1.6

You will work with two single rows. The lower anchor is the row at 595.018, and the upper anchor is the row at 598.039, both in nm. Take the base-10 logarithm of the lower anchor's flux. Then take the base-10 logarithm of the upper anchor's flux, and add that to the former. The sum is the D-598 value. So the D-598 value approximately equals 2.04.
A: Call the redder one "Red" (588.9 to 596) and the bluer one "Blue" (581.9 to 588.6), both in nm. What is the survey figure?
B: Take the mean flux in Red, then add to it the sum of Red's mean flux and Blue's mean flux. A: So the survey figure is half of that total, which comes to 15.6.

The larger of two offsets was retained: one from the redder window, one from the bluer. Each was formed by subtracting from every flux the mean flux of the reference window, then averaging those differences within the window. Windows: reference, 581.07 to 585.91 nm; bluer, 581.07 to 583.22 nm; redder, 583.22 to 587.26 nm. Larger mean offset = 0.5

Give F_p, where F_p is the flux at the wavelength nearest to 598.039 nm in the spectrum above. 10.6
